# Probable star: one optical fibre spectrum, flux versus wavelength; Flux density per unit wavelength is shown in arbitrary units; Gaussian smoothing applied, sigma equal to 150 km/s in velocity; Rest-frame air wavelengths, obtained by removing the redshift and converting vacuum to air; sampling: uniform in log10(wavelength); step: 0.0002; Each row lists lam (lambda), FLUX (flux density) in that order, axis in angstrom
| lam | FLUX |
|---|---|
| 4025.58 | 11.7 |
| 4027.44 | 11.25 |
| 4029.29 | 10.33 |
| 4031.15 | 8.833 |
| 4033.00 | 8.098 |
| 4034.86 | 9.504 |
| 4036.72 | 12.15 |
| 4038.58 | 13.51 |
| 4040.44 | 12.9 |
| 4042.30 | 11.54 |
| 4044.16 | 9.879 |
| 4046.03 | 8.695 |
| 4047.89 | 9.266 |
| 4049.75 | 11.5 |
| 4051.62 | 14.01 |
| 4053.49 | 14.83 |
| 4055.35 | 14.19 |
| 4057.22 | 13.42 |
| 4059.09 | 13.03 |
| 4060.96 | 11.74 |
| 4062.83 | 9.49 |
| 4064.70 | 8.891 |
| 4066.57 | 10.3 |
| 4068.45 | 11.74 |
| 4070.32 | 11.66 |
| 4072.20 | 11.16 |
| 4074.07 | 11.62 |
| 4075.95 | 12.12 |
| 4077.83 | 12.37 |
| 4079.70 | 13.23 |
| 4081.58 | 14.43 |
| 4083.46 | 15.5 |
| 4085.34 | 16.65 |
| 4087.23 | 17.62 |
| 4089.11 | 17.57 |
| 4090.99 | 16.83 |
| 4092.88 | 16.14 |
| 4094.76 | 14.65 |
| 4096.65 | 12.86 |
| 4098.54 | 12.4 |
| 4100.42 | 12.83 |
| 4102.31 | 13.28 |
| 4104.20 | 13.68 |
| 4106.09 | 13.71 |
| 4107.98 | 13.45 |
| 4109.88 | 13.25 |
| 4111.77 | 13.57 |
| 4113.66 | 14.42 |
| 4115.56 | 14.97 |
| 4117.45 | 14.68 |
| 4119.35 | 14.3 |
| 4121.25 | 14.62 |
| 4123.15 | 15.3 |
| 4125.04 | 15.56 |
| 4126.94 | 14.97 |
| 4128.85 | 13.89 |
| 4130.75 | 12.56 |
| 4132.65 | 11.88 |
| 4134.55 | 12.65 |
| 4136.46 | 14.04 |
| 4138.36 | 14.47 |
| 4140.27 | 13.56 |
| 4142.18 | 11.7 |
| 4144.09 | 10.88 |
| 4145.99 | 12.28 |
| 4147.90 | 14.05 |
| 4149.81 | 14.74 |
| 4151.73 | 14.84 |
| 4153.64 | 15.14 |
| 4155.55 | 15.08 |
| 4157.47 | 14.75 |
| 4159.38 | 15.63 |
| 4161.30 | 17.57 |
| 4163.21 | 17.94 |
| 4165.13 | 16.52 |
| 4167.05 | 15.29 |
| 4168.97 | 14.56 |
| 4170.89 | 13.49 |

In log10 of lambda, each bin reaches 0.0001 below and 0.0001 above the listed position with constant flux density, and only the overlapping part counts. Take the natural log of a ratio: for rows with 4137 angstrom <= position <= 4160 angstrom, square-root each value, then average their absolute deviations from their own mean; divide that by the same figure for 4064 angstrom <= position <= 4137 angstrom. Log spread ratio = -0.19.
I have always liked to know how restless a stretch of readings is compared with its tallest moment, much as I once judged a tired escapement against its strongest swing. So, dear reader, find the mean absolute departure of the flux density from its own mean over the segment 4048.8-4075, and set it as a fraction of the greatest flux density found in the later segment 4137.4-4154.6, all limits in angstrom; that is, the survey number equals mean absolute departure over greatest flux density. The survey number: 0.091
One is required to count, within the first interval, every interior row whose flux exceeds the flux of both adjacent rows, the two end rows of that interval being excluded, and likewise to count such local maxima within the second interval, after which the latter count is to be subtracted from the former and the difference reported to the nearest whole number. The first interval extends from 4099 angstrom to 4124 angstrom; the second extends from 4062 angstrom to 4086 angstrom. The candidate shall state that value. 1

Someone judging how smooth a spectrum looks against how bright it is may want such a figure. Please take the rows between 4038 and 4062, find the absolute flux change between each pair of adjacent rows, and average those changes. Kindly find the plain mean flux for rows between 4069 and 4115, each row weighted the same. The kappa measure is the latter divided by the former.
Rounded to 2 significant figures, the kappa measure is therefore 12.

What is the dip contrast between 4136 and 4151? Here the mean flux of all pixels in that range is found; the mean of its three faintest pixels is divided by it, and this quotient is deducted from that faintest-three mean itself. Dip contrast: 10.7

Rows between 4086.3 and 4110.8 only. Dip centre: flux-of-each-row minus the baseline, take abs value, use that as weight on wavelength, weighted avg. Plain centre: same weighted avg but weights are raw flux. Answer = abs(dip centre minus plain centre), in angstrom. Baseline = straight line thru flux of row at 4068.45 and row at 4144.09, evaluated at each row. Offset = 2.4 angstrom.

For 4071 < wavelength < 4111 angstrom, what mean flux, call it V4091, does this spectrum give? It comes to 14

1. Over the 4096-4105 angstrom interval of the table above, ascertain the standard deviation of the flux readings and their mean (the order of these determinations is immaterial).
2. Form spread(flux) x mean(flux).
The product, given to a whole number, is 6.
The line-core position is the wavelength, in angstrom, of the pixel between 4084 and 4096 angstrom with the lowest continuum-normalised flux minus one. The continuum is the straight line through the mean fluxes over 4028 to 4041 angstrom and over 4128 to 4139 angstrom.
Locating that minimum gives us 4094.76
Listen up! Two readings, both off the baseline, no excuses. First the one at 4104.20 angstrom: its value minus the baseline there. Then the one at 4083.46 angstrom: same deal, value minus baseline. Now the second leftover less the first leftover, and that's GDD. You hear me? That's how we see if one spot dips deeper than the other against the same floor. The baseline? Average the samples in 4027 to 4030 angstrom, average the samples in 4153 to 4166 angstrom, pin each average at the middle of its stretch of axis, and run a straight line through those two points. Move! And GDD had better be 2.7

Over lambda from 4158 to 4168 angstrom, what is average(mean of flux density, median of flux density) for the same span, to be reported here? 17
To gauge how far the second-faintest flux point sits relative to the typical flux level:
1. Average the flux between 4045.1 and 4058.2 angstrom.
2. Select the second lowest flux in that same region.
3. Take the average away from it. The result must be -3.0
